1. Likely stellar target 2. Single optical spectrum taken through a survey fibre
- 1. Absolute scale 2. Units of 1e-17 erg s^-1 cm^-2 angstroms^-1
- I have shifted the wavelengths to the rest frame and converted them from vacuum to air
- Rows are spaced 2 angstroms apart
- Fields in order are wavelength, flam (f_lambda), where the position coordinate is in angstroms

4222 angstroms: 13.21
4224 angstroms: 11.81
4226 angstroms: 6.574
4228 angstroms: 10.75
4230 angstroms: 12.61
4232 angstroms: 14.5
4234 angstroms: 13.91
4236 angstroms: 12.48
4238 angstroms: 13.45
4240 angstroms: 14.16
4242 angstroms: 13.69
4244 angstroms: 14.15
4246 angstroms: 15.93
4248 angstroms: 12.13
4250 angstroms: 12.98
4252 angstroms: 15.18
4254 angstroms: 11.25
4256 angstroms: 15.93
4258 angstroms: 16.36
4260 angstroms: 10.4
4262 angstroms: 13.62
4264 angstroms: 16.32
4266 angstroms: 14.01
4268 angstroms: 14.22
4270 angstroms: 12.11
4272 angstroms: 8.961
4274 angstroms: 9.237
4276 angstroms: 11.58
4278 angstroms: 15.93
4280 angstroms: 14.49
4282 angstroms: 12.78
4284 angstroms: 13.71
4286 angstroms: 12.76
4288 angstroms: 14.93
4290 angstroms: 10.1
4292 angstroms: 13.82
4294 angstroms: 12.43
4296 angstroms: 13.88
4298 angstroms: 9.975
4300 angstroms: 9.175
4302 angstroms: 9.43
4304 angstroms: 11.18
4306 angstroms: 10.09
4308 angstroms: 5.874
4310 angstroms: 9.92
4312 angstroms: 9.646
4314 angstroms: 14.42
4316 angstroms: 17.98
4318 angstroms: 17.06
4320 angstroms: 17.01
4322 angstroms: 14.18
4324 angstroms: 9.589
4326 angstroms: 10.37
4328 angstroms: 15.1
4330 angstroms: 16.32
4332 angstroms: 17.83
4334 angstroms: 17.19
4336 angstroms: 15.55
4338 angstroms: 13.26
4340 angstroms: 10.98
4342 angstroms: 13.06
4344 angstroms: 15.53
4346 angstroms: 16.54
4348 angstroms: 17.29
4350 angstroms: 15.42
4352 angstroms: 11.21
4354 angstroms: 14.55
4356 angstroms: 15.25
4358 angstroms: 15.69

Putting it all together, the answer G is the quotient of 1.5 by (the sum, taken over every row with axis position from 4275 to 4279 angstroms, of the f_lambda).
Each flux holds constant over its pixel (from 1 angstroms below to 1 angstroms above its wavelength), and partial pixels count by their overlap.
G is 0.055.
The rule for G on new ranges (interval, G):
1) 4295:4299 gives 0.063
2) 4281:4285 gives 0.057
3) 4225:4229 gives 0.087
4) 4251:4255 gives 0.057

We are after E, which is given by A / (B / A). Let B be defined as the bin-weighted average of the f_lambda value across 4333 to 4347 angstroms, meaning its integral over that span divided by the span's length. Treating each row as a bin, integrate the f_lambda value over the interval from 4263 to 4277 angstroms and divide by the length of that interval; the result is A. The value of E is 10.5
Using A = 12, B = 14.6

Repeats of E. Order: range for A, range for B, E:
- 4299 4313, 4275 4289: 6.3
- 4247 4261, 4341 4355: 12.2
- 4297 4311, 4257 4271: 6.3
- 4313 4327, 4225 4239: 17.2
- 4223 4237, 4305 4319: 11.5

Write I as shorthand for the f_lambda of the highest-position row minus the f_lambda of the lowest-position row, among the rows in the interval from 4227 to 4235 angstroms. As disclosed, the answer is 3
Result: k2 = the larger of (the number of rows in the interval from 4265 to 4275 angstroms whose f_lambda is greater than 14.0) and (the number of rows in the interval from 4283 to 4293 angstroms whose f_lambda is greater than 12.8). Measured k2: 3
